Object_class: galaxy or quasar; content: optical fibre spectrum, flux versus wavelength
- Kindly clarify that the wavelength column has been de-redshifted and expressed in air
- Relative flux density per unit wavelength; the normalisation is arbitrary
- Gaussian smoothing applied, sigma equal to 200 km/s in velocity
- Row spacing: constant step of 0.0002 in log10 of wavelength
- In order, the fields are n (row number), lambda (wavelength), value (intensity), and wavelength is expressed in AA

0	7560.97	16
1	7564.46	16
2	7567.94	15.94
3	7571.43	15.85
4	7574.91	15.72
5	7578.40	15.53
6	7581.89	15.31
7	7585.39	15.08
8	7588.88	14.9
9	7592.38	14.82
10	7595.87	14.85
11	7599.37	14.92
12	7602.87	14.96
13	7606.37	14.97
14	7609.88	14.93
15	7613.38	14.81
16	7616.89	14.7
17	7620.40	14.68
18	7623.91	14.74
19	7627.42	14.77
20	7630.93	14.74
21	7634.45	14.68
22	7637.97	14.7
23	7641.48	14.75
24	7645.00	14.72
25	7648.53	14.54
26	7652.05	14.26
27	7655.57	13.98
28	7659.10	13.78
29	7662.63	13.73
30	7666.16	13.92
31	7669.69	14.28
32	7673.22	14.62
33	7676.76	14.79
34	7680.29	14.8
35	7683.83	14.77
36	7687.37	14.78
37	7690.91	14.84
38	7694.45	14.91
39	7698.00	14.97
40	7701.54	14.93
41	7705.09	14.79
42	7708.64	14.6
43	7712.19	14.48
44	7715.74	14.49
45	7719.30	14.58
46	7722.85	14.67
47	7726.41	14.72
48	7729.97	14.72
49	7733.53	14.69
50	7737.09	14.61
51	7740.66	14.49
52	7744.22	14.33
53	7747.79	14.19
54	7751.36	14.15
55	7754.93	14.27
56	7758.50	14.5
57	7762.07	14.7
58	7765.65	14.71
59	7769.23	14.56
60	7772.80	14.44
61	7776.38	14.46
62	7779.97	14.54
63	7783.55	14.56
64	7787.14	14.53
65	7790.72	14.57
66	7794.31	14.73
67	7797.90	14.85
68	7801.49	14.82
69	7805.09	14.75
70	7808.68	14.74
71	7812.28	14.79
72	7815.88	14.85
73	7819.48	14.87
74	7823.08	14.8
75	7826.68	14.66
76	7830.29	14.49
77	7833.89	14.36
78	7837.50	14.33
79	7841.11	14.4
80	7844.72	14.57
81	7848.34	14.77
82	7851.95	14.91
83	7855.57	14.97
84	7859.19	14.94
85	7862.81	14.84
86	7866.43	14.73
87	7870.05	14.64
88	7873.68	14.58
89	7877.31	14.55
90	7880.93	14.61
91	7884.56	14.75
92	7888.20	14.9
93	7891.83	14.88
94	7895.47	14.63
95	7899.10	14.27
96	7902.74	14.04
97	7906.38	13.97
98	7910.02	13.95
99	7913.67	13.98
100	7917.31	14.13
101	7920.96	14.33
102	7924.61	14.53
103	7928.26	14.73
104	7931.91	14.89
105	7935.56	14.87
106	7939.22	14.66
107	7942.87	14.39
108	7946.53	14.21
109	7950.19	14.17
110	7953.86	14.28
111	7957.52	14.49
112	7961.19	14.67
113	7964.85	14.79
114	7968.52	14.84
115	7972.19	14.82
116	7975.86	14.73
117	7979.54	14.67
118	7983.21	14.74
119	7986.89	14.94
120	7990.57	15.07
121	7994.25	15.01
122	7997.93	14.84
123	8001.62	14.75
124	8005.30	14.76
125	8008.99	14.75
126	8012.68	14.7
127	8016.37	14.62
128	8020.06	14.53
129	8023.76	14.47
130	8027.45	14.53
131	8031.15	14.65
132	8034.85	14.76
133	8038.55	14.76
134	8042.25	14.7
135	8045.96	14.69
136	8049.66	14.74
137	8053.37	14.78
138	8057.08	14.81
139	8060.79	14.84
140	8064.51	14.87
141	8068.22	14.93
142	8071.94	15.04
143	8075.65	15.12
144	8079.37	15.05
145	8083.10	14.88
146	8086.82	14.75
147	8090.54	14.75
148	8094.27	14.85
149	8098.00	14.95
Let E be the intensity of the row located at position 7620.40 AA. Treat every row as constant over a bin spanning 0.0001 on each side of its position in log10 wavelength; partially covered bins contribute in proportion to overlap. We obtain 14.68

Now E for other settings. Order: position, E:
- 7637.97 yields 14.7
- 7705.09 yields 14.79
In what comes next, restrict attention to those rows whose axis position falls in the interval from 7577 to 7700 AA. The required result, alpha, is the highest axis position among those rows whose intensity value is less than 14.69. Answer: 7673.22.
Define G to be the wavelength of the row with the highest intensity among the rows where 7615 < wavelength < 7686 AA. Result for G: 7680.29 AA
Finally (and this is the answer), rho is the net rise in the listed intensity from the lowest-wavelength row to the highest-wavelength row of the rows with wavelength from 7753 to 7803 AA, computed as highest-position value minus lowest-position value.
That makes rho 0.55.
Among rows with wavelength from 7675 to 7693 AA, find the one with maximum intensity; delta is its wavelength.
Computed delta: 7690.91 AA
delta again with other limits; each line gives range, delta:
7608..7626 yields 7609.88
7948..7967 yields 7964.85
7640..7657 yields 7641.48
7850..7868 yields 7855.57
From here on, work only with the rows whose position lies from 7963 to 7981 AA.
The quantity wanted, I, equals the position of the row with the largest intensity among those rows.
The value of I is 7968.52 AA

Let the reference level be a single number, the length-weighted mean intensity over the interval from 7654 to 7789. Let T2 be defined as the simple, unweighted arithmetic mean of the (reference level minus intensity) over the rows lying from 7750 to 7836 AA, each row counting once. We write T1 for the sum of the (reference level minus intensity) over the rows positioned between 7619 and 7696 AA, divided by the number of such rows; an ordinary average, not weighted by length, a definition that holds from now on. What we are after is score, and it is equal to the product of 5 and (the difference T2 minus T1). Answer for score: -0.4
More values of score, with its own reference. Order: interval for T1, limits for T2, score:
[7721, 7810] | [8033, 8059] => -0.9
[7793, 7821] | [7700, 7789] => 1.3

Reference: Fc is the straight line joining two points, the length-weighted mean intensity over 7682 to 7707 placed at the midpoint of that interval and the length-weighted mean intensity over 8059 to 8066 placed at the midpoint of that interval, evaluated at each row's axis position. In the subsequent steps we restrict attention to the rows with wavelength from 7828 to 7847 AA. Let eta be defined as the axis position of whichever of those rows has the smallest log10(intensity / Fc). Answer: 7837.50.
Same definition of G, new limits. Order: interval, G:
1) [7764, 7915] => 7855.57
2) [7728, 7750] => 7729.97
